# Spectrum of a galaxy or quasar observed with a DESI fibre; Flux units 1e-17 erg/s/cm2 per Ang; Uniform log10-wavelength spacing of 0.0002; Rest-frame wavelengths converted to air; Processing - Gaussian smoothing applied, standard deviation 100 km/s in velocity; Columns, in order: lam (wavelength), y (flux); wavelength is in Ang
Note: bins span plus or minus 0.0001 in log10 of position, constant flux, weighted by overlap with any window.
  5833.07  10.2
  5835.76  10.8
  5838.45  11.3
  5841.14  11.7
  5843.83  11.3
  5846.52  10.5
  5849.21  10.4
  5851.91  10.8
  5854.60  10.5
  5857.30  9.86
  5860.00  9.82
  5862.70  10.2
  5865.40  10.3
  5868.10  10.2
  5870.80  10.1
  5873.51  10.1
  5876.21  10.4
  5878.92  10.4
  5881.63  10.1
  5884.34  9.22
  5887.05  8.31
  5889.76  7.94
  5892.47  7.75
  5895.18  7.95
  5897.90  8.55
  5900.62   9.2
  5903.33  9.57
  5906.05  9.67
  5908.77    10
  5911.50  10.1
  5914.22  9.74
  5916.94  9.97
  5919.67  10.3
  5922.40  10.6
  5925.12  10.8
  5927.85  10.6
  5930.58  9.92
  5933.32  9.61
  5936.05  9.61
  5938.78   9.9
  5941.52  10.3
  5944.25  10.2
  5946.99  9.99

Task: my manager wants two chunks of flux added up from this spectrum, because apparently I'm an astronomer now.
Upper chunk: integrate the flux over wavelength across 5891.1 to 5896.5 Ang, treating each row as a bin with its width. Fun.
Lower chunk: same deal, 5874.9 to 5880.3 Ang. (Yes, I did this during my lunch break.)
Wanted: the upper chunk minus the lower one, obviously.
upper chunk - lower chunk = -14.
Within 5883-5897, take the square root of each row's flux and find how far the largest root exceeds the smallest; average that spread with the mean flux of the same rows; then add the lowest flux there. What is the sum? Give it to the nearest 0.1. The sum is 12.0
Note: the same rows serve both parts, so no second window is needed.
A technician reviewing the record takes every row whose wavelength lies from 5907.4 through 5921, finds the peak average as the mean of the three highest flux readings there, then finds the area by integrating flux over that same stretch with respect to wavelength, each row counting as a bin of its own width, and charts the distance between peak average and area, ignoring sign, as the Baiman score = 126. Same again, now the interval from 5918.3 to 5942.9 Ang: 240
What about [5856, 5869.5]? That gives 126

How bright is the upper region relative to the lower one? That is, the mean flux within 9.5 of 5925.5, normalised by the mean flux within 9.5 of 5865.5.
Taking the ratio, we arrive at 1.02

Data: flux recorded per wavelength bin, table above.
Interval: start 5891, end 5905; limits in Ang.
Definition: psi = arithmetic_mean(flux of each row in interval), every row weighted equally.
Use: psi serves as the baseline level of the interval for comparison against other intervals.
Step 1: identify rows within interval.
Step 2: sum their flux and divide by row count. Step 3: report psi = 8.6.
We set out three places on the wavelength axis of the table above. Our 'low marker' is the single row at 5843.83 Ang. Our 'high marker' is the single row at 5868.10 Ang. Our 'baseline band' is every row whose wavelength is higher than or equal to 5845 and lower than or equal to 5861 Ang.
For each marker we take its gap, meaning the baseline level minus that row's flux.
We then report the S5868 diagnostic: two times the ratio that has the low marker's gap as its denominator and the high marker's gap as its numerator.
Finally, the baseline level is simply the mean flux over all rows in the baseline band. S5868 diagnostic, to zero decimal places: 0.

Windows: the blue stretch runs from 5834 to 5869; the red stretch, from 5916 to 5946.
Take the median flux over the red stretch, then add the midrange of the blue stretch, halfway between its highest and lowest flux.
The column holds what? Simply 21.0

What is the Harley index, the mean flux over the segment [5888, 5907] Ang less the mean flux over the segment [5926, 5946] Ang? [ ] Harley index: -1.4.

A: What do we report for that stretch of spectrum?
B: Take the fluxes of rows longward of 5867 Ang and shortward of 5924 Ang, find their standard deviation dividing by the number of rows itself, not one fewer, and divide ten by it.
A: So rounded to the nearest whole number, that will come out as 11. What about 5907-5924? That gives 37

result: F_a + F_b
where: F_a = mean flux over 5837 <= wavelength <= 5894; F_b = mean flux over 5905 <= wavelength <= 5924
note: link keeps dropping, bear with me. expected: 20.1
